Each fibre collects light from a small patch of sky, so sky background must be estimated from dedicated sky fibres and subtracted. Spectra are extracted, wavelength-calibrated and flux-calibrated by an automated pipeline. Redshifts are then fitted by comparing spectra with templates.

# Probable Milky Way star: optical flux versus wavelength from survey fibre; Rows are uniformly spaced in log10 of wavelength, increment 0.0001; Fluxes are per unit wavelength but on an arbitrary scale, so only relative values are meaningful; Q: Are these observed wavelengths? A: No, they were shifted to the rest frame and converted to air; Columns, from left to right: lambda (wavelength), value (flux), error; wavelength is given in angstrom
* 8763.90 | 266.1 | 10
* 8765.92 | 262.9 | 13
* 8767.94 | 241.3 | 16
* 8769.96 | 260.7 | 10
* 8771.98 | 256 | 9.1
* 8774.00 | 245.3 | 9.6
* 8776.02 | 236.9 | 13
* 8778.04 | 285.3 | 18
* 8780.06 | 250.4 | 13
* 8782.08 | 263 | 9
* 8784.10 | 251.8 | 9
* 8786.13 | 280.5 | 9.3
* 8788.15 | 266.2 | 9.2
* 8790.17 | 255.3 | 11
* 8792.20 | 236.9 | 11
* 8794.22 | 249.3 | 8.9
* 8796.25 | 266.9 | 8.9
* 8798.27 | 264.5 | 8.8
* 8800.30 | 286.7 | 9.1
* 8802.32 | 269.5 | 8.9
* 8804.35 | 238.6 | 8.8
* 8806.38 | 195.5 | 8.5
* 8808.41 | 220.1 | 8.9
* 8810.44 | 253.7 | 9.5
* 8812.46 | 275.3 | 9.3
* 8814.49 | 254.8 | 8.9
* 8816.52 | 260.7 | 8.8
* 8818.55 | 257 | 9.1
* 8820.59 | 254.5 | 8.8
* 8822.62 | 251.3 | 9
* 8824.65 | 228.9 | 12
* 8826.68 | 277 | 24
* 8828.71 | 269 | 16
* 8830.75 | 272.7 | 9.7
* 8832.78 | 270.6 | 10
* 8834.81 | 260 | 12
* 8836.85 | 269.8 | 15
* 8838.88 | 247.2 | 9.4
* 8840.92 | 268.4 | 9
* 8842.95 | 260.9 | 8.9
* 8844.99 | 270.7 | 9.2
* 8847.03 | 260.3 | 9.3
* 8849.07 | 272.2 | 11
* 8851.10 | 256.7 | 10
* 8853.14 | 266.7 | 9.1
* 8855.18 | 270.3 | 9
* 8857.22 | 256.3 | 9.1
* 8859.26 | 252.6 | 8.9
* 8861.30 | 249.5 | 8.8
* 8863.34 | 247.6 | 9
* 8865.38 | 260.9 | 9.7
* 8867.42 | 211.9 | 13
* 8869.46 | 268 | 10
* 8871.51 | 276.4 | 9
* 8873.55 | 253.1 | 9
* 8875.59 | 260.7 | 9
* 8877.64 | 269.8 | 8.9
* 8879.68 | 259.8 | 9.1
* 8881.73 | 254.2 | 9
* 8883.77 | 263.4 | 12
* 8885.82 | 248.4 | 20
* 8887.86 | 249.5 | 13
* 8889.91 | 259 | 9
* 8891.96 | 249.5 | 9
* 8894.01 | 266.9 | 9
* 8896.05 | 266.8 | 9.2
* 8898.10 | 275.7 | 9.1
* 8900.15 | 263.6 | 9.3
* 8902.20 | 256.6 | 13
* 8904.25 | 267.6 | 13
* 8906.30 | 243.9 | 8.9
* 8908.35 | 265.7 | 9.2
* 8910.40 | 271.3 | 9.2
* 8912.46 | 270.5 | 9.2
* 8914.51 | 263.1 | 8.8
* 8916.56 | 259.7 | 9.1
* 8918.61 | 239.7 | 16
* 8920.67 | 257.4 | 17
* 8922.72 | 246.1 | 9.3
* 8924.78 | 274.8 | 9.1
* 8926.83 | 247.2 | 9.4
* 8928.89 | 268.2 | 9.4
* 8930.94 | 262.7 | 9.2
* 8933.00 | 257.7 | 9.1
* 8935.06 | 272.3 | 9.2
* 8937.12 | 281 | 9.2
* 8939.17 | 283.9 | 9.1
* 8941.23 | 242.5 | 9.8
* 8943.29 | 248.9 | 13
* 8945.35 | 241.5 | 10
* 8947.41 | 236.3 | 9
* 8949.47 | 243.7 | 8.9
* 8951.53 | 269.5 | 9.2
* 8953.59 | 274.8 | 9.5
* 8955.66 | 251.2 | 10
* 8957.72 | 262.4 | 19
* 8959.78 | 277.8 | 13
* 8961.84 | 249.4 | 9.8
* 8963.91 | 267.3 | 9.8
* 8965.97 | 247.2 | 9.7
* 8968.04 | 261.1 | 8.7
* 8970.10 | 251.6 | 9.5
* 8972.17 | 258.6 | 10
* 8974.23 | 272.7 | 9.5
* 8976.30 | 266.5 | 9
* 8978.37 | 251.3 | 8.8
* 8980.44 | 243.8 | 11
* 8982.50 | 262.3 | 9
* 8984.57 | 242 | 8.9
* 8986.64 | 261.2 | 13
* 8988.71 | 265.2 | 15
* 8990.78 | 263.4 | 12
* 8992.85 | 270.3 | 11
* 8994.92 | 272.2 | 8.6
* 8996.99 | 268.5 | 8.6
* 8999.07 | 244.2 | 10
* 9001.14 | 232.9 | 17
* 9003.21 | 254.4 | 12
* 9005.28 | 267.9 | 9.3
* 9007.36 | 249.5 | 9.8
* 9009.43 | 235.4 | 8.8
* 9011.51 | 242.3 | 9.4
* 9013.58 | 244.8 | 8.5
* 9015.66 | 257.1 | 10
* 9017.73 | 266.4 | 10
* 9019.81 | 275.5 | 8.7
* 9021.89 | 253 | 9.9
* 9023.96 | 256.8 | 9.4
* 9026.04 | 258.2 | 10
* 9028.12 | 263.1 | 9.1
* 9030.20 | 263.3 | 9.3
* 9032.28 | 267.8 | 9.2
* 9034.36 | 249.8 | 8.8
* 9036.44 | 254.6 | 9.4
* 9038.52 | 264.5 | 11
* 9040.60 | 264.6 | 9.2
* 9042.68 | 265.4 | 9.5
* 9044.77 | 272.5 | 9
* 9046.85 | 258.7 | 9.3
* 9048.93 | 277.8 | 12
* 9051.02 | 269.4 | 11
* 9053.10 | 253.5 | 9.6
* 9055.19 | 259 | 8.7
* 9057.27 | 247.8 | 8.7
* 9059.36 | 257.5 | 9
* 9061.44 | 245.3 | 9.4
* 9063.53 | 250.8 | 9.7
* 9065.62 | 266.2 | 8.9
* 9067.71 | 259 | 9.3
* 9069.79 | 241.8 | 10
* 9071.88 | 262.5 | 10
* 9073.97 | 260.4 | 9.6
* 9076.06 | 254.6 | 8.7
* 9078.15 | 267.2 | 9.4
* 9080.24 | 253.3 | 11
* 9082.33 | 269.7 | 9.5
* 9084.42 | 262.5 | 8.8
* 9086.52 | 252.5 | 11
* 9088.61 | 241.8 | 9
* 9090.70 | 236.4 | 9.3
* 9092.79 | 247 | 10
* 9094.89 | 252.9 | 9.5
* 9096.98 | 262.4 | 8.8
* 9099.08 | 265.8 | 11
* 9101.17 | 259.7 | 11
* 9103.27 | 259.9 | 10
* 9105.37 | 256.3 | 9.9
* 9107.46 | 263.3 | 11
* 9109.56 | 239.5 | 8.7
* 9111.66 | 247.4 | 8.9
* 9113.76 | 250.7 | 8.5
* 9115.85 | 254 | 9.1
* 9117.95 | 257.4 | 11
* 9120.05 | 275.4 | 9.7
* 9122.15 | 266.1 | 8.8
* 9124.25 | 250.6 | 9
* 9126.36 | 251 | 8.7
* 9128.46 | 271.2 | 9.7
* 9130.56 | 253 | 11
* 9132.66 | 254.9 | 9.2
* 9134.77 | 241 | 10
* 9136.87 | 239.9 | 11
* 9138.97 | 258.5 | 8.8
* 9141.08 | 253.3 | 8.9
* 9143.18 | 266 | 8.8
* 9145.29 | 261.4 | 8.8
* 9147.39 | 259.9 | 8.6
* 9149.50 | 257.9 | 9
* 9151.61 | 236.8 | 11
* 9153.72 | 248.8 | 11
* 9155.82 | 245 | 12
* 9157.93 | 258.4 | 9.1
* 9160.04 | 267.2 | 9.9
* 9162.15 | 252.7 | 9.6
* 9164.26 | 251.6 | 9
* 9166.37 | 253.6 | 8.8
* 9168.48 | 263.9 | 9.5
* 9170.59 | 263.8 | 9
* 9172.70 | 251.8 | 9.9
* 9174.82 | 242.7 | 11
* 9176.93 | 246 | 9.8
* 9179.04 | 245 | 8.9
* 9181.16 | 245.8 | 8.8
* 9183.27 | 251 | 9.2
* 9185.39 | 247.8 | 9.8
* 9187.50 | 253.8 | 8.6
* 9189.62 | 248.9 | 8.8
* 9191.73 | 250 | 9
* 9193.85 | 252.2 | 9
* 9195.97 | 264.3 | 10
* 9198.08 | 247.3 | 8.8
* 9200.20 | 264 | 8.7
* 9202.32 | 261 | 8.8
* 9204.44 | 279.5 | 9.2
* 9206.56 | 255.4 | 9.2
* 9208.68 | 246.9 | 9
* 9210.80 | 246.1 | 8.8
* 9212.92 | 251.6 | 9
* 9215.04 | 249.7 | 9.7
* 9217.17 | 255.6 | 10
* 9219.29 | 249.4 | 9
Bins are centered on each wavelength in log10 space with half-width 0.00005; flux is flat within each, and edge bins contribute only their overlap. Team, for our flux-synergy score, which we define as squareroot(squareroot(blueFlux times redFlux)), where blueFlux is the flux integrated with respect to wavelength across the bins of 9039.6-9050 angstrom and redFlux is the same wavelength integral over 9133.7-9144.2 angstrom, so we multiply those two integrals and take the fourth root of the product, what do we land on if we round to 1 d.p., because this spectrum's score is 52.1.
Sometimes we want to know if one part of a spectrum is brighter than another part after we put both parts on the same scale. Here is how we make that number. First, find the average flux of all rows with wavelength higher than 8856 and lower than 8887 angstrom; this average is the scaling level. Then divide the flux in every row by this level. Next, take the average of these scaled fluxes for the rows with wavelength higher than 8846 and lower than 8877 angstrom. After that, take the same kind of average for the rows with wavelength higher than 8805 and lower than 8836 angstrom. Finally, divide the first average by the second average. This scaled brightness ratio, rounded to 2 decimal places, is 1.02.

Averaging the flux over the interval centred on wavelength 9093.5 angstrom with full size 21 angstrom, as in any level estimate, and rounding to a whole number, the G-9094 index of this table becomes 254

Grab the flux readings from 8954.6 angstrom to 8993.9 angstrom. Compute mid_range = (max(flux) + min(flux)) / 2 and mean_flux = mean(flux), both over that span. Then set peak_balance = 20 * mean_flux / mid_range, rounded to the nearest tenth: 19.9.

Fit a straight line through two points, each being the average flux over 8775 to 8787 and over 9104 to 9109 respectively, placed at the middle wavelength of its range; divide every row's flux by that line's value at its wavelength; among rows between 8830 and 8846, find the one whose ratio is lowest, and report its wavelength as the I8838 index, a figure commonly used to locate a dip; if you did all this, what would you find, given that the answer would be 8838.88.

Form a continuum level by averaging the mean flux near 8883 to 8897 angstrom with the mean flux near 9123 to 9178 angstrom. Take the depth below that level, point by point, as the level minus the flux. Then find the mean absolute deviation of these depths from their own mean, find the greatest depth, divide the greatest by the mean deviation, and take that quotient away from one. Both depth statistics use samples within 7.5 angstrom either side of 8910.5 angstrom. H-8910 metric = -0.83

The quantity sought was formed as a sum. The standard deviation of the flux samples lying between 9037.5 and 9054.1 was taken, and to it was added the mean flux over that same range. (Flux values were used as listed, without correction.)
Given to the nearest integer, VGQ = 273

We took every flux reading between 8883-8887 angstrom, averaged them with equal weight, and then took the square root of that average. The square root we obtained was 16.0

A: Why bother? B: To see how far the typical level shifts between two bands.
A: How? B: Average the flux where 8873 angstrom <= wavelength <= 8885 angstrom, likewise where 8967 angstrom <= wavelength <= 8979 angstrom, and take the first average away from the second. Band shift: 0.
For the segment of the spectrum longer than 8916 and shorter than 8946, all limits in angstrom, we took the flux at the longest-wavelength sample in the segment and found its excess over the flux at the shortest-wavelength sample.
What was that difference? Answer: -18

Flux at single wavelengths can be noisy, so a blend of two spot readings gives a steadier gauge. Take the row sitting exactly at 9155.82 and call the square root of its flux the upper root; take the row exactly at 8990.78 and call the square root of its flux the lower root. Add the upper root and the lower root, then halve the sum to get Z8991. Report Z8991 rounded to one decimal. 15.9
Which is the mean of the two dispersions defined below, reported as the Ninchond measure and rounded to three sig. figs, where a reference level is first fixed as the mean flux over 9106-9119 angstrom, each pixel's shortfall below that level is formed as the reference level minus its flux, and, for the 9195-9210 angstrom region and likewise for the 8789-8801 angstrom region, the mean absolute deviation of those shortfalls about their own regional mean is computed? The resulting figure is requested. 10.6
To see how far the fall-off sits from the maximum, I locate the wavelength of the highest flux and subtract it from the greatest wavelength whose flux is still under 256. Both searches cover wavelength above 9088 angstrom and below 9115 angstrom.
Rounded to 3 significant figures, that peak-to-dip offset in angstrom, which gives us 14.7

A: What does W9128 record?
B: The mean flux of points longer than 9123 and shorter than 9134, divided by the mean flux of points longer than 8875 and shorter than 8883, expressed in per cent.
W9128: 98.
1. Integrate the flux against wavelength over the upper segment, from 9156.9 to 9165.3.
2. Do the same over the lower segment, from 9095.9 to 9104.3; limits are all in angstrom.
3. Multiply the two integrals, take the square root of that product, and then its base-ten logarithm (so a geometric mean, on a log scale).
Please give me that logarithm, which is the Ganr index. 3.34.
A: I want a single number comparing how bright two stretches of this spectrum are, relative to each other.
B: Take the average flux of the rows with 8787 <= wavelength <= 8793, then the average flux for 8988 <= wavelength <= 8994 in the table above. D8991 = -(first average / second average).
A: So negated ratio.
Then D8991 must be -0.95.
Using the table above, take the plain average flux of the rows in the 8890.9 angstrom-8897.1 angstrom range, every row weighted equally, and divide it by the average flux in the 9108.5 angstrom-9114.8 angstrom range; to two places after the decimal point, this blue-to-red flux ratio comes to 1.06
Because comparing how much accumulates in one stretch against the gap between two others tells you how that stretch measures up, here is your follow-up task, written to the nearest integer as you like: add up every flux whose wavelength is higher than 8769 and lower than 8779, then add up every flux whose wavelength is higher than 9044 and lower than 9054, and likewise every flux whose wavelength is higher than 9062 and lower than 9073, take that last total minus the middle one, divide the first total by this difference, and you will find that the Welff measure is -25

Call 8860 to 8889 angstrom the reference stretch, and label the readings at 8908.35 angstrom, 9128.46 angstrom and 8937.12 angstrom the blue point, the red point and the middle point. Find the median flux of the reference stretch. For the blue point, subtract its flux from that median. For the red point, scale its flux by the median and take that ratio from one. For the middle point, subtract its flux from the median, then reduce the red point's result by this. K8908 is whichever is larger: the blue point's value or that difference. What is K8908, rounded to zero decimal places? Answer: 24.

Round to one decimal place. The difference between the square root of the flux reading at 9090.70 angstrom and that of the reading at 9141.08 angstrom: -0.5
